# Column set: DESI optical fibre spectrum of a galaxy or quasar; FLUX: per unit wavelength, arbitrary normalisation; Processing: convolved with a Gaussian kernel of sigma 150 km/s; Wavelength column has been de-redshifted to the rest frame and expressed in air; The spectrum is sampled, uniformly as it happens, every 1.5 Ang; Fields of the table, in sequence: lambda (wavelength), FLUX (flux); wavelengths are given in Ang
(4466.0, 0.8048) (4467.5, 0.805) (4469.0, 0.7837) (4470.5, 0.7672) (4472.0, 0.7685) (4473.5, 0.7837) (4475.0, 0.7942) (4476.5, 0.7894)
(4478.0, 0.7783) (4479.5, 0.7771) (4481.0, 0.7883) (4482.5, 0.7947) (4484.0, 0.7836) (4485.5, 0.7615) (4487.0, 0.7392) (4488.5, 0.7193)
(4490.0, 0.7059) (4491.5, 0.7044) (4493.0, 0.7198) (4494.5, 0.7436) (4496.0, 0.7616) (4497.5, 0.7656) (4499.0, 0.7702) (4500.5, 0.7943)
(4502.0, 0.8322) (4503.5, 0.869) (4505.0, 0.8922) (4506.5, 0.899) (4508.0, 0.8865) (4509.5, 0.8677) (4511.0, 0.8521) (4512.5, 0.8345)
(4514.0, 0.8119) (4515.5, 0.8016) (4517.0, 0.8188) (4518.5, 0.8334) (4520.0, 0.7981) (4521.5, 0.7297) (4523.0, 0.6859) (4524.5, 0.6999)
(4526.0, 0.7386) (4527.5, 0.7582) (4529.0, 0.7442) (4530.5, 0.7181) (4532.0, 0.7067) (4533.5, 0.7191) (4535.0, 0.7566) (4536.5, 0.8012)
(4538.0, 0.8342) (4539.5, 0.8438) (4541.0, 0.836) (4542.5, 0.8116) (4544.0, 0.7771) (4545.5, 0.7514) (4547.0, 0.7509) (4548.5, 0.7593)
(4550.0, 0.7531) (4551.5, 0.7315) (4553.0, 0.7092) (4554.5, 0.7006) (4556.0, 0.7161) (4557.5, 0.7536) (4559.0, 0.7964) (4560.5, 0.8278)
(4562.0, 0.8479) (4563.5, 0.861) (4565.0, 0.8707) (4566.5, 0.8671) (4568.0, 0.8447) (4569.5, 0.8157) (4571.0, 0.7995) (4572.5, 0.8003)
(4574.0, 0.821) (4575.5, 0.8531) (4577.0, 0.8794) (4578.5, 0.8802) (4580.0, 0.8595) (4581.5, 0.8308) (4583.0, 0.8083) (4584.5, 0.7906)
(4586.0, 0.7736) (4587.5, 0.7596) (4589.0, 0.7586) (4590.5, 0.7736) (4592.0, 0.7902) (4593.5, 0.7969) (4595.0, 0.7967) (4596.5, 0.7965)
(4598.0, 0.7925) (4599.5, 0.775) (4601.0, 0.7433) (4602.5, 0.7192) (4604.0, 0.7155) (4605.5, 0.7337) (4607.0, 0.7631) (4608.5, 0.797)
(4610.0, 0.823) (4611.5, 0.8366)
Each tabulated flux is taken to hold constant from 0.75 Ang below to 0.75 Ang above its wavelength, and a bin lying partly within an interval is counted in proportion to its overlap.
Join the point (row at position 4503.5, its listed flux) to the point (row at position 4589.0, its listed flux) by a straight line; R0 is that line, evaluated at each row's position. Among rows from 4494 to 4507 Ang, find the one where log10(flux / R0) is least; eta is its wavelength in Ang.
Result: 4494.5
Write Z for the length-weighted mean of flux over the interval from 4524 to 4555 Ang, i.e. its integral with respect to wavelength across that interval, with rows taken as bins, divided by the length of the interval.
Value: 0.76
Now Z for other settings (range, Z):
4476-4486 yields 0.78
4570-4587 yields 0.83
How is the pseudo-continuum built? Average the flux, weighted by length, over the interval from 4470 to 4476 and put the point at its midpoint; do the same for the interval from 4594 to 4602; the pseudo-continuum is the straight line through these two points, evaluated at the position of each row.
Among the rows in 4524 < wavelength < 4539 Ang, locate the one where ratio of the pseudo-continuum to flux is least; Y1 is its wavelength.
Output 4538.0 Ang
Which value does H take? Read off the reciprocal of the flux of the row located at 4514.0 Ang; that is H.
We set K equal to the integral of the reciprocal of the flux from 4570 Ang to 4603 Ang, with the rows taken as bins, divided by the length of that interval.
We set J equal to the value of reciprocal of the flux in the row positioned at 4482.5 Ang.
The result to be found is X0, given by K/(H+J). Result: 0.503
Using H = 1.23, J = 1.26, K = 1.25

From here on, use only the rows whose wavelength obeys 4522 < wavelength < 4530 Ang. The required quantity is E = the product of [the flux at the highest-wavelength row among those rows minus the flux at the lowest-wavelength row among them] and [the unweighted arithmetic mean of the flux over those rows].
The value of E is 0.04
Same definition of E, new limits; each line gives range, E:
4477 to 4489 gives -0.05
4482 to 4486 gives -0.03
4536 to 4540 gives 0.04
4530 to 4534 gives 0.00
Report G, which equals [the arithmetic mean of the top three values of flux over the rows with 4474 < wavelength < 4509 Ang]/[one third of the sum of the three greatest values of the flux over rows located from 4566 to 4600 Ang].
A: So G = 1.02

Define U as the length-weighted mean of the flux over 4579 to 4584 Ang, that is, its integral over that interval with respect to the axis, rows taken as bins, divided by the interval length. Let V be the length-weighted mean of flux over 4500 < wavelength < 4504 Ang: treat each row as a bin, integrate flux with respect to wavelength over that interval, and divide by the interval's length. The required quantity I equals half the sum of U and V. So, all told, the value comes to 0.83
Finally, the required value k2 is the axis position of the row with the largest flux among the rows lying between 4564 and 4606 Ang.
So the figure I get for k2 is 4578.5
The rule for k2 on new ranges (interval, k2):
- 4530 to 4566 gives 4565.0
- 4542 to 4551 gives 4542.5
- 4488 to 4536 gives 4506.5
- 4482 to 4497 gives 4482.5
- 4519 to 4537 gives 4536.5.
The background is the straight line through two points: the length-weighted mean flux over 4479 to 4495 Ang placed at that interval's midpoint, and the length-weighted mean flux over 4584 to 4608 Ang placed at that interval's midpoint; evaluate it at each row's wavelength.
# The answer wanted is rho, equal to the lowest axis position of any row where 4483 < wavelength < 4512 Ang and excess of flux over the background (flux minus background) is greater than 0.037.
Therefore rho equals 4500.5 Ang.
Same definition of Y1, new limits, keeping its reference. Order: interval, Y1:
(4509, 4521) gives 4509.5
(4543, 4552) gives 4544.0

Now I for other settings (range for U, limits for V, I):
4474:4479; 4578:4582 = 0.82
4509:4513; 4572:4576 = 0.84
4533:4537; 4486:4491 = 0.74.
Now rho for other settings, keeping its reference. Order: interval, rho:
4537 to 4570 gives 4538.0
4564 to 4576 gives 4565.0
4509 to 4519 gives 4509.5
